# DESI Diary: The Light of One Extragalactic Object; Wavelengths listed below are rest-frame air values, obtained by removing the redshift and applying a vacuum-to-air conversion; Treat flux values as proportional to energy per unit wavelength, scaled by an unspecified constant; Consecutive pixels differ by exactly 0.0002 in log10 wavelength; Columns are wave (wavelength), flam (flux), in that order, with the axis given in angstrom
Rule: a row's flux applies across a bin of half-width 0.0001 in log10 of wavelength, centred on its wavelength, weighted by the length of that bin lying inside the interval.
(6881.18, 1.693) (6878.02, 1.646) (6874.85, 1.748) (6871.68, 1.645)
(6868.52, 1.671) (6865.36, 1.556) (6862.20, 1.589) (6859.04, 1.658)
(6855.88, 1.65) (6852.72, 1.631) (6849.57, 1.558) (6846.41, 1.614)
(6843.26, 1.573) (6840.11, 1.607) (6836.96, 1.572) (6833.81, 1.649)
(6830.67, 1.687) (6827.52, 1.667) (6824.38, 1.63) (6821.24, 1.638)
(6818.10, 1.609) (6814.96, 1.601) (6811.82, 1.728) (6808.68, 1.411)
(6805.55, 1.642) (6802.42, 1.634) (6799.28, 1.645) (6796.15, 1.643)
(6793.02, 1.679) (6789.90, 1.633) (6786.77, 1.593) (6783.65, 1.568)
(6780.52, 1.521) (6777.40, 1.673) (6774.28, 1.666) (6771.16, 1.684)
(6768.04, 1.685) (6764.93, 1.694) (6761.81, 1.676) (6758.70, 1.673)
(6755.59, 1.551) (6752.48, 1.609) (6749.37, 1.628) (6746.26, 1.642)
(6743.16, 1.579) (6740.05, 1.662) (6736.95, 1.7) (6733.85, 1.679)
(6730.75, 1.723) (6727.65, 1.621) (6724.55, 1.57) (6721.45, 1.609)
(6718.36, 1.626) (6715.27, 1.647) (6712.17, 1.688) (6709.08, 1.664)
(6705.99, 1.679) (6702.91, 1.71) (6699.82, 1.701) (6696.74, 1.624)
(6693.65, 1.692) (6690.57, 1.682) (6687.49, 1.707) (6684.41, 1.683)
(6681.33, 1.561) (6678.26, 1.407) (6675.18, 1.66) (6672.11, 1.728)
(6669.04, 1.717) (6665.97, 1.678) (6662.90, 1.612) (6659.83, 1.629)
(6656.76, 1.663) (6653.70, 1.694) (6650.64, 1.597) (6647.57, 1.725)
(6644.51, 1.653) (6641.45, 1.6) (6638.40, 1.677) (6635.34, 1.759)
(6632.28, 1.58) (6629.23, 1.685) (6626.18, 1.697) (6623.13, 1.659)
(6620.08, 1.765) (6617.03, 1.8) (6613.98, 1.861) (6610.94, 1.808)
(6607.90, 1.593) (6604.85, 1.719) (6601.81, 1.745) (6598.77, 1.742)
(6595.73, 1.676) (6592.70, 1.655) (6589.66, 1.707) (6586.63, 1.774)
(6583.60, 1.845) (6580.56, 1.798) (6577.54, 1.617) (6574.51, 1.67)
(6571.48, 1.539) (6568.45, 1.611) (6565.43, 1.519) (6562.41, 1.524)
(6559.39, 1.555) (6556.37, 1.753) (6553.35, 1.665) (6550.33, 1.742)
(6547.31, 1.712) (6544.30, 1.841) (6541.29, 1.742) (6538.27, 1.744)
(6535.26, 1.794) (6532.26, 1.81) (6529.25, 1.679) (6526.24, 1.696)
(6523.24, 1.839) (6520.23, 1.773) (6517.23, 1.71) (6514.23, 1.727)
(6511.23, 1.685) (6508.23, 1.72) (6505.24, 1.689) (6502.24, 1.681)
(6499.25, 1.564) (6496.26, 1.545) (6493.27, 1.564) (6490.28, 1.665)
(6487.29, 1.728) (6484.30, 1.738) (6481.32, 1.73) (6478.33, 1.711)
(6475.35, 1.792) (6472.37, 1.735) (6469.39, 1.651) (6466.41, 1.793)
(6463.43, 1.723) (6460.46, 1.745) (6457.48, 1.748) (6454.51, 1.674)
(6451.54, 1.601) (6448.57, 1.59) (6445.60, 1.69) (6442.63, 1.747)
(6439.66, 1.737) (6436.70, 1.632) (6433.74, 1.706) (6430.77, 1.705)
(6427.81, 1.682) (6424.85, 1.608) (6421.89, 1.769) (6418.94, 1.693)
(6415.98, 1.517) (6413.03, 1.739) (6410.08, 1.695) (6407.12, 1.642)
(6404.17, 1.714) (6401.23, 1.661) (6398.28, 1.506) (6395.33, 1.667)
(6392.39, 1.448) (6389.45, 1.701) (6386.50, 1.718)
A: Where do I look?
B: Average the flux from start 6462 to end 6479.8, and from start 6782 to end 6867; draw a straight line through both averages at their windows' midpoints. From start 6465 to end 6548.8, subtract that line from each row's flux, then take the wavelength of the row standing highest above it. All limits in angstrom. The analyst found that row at 6544.30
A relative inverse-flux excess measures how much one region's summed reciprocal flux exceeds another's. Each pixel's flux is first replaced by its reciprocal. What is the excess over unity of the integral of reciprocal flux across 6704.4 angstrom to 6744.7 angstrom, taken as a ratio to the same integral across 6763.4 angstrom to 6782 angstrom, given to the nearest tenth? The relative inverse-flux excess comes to 1.2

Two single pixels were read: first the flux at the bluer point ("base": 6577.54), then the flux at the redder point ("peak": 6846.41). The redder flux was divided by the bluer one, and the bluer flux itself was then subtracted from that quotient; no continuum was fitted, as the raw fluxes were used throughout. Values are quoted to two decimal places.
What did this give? -0.62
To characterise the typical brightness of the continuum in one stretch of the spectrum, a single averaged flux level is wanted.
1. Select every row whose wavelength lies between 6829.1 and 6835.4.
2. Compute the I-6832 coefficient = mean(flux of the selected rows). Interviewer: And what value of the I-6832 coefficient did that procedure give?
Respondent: 1.67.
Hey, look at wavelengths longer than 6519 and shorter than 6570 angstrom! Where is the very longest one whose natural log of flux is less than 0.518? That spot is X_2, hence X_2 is 6568.45 angstrom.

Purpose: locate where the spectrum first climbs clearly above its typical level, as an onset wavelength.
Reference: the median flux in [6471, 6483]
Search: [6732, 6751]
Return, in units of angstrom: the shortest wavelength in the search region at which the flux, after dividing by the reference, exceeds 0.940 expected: 6733.85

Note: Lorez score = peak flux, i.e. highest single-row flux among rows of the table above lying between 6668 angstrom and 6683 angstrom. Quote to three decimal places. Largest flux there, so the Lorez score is 1.728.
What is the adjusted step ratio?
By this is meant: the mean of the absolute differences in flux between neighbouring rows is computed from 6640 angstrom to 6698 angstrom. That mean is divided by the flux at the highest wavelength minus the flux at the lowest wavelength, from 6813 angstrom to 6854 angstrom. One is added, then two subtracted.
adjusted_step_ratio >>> 1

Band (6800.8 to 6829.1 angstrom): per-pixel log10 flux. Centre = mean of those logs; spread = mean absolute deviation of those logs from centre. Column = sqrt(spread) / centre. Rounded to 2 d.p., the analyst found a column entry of 0.57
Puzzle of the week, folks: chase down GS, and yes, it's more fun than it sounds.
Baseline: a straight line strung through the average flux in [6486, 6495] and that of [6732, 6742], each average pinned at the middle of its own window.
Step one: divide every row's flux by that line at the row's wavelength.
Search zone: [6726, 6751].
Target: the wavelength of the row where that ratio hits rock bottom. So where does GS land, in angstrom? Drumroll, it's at 6743.16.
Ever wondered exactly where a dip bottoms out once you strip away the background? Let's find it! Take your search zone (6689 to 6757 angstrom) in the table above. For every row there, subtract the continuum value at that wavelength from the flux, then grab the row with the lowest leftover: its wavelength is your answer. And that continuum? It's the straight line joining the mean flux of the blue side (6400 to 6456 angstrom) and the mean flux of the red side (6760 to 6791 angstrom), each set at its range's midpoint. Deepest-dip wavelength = 6755.59 angstrom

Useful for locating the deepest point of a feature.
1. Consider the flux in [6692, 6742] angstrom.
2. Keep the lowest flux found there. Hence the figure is 1.57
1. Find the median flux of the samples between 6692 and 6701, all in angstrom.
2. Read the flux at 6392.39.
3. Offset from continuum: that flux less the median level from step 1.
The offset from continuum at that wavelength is -0.24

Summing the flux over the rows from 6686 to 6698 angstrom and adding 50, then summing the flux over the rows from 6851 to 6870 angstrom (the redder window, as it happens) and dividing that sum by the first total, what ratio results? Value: 0.172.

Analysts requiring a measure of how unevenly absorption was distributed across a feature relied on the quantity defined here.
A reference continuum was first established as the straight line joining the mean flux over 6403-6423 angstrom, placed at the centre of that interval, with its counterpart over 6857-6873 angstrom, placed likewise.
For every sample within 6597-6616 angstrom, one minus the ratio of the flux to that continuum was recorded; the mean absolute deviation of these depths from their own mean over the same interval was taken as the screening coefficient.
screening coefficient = 0.036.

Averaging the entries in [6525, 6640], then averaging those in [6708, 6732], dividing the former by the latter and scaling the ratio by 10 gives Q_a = 10.4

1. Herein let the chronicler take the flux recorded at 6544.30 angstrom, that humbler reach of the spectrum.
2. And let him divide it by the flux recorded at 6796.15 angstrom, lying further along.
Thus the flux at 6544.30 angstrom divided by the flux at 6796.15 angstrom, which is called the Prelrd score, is 1.12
